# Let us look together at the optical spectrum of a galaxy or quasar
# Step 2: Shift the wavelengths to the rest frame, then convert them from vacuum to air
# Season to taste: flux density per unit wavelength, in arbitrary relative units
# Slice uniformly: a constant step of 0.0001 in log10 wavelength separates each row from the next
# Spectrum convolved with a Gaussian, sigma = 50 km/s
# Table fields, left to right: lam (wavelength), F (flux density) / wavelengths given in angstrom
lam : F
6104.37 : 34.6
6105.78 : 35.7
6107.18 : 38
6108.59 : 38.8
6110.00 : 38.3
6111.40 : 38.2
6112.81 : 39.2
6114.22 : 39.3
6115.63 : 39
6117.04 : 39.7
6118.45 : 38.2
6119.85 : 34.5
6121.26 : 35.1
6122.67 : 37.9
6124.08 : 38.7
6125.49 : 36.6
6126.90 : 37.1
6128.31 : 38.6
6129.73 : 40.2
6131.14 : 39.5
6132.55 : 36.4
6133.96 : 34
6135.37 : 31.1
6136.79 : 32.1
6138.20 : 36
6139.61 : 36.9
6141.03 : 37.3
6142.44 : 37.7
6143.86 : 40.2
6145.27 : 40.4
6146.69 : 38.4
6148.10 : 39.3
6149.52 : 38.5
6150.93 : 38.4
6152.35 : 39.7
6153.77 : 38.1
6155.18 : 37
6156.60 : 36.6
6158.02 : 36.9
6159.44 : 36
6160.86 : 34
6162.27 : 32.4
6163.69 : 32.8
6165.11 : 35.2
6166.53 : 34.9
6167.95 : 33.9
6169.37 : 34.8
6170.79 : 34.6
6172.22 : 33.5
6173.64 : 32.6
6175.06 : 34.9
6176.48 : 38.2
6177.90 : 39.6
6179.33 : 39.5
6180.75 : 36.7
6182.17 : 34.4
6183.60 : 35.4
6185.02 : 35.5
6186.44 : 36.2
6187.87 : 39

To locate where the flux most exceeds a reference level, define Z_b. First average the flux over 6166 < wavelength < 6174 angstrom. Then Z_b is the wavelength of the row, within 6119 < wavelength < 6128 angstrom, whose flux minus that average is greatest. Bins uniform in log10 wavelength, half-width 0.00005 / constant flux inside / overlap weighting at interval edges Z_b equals 6124.08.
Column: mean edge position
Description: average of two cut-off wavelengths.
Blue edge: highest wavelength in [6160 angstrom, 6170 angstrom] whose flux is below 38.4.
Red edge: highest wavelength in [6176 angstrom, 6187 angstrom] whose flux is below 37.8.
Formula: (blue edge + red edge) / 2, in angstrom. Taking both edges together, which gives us 6177.9 angstrom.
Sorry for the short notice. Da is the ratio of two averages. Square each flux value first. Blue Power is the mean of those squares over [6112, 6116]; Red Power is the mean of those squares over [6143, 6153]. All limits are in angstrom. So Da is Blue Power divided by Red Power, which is 0.99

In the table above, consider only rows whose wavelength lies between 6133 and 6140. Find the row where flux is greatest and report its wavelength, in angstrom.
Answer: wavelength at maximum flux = 6139.61 angstrom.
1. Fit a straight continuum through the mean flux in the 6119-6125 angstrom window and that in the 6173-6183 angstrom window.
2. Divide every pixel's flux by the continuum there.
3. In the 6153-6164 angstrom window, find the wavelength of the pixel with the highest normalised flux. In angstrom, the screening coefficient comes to 6153.77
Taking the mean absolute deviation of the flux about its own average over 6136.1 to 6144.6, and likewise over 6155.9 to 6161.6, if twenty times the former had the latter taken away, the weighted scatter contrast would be 34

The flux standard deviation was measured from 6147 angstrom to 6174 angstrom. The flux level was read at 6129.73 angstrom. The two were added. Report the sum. 42.5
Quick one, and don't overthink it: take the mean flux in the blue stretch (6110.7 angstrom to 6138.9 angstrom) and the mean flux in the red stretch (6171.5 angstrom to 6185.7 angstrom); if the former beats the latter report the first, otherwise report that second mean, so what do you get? 37.1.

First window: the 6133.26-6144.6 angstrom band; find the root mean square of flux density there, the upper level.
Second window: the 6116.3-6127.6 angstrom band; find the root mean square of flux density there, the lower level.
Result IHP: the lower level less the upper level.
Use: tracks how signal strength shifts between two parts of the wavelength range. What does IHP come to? 1.5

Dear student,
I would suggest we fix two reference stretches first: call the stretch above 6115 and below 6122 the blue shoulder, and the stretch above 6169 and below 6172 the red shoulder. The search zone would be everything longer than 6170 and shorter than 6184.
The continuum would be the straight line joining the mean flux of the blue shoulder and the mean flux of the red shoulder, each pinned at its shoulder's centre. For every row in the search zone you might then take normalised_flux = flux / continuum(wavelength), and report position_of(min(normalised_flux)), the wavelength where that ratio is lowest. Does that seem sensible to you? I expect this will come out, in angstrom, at 6173.64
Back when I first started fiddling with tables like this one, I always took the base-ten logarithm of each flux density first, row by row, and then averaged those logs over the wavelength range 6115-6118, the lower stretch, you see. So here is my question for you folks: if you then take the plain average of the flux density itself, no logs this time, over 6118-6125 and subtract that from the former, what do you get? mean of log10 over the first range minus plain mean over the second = -35.3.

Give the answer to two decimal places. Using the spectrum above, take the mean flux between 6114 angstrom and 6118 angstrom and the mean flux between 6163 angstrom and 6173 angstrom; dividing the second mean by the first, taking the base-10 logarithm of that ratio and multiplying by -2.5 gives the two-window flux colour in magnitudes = 0.15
